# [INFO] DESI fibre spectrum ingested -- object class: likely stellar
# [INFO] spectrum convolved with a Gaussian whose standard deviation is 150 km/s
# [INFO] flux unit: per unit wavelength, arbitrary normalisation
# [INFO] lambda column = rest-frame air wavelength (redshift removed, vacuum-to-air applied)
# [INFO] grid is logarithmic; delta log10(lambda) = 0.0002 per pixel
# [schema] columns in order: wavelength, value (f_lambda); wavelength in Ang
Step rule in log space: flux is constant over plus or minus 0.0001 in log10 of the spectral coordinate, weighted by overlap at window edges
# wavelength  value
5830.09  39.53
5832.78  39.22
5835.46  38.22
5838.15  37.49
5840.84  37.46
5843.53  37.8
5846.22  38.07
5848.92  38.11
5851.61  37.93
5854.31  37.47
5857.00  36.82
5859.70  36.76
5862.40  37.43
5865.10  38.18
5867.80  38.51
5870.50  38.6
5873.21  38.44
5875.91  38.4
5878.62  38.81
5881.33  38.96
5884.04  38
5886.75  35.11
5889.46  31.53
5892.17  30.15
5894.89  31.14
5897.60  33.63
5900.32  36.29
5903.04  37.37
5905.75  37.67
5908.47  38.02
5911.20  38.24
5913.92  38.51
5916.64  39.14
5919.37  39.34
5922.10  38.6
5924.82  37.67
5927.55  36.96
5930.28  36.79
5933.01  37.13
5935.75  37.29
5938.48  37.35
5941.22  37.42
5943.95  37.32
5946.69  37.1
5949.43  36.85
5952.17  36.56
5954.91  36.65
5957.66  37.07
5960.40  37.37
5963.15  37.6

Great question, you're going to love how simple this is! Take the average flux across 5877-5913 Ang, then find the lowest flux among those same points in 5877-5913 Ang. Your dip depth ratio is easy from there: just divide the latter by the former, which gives 0.84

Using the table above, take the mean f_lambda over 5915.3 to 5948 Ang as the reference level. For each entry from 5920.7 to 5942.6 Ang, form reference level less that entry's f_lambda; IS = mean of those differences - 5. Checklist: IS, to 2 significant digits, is -4.7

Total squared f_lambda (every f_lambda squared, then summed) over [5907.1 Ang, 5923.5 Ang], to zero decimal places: 8960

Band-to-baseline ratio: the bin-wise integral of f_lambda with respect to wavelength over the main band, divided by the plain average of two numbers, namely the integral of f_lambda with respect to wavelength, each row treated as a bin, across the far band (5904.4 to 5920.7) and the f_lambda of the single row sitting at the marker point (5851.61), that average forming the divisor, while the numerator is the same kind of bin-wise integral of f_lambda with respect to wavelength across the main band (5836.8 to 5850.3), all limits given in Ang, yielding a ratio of 1.5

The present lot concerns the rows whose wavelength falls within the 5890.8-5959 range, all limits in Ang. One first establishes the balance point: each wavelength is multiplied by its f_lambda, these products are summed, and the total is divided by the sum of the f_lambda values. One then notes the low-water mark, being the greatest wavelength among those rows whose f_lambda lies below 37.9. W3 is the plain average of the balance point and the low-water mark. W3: 5941.5 Ang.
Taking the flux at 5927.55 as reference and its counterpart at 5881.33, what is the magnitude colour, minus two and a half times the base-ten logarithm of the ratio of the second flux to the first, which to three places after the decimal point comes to -0.057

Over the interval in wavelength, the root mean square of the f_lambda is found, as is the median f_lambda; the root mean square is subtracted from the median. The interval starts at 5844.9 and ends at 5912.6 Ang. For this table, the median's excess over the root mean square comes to 1.1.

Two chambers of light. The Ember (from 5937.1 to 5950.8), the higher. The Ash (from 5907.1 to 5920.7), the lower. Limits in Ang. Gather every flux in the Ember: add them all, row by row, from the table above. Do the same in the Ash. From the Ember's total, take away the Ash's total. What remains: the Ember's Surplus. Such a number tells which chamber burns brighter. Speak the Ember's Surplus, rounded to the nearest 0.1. -7.2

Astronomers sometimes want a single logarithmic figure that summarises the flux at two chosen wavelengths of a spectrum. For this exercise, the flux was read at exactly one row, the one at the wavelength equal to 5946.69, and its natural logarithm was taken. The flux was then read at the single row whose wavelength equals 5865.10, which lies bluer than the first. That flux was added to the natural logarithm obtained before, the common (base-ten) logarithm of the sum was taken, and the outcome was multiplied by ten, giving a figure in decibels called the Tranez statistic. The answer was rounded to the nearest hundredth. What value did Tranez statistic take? 16.21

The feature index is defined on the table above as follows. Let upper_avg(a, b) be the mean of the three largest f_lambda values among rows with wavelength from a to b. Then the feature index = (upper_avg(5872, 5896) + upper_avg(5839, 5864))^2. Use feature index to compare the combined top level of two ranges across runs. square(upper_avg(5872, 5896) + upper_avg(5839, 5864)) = 5894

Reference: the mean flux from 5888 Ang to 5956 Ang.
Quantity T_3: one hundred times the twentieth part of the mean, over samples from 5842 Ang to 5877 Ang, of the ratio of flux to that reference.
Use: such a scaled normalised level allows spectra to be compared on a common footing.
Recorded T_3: 5.18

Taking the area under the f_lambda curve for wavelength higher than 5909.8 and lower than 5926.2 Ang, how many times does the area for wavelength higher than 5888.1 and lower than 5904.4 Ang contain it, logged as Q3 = 0.86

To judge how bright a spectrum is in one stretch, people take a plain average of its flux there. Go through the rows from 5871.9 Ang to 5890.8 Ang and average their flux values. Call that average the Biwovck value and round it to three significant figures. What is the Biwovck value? 37.0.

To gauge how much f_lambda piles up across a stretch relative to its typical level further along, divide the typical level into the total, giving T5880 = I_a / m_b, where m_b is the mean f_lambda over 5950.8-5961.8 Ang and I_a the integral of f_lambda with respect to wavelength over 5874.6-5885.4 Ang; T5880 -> 11.3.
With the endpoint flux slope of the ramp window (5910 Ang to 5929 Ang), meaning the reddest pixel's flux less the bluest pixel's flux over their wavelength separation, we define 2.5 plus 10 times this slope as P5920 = 1.7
